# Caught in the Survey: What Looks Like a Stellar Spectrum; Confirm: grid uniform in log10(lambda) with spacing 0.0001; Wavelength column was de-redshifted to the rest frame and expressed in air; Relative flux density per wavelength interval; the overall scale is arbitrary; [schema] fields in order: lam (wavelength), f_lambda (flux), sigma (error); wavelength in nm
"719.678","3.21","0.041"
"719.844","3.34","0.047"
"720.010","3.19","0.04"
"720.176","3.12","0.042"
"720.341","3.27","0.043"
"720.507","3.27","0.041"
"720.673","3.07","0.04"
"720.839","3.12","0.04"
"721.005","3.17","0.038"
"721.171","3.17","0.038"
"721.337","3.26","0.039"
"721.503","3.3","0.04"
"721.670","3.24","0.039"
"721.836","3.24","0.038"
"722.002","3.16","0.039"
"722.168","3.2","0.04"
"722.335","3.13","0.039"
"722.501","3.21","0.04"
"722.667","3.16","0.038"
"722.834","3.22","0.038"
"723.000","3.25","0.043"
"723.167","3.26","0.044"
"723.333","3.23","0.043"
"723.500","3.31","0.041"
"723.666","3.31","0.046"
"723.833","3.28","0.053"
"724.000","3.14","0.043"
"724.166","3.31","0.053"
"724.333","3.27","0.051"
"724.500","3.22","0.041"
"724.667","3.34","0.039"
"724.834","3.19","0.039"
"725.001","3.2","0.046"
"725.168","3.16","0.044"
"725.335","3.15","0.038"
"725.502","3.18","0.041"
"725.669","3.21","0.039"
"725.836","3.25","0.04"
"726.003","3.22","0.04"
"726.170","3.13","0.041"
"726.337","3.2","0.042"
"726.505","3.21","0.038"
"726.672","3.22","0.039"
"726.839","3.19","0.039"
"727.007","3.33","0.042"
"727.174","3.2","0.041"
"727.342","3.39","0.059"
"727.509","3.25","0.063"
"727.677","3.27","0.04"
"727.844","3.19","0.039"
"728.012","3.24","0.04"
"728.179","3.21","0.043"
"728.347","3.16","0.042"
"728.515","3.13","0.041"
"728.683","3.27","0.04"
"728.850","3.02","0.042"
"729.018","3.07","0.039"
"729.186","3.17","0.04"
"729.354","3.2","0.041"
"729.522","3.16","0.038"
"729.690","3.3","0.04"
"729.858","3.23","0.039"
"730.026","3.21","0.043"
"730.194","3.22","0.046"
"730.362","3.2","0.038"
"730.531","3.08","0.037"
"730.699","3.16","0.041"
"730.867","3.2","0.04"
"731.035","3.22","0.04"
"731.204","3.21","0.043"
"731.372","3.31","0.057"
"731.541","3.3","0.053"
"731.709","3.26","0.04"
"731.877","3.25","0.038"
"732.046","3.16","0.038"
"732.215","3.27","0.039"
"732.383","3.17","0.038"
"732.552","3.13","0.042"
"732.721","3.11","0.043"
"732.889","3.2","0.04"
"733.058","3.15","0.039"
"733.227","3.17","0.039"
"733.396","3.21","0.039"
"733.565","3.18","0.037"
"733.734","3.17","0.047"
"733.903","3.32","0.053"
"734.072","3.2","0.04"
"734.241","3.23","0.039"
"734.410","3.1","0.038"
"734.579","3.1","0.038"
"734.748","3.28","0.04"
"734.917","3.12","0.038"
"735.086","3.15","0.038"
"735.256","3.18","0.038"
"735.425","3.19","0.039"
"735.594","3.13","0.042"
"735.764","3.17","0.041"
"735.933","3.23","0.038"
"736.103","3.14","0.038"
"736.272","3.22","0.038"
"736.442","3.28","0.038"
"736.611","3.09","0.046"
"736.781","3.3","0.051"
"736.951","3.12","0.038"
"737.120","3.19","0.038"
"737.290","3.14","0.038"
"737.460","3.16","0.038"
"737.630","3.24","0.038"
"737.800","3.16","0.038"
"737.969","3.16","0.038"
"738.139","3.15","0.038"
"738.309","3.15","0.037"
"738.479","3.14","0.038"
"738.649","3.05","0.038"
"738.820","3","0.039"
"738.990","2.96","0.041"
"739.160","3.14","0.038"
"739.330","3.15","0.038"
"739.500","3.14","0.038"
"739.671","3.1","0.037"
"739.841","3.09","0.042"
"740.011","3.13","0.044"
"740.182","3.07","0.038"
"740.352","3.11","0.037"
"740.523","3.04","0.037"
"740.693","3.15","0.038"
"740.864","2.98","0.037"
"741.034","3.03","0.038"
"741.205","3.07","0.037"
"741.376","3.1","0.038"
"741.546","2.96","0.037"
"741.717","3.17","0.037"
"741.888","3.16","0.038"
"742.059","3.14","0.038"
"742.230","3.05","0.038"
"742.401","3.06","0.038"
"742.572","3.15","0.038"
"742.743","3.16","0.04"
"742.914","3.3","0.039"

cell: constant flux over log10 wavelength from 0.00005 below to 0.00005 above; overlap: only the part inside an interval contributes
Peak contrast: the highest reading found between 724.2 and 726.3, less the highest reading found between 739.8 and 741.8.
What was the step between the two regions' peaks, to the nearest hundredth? 0.17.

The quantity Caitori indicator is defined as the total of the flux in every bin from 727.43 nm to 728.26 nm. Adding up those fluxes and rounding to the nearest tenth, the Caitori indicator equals 16.2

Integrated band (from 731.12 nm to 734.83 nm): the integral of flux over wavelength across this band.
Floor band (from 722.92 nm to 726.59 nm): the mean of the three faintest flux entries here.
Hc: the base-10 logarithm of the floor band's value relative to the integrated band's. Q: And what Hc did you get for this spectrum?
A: -0.578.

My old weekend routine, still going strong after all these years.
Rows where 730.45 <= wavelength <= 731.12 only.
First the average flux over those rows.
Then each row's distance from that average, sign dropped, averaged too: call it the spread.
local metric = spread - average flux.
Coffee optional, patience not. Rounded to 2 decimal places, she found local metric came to -3.12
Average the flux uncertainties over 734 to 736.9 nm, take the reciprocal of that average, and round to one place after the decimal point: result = 25.0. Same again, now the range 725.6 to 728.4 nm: 23.4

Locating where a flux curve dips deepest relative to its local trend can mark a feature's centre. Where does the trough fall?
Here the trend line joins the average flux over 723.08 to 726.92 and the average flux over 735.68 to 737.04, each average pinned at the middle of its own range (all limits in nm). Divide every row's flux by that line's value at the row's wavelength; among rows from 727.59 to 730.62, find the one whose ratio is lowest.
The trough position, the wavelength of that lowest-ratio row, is 728.850 nm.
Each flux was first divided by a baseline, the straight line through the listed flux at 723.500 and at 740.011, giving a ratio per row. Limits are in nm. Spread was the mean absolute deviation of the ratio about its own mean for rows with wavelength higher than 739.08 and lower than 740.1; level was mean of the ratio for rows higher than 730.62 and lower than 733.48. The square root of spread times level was 0.0772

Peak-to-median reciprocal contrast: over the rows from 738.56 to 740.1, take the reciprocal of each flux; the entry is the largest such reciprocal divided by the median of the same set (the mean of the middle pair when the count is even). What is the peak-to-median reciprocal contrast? 1.05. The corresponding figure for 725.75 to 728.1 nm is 1.03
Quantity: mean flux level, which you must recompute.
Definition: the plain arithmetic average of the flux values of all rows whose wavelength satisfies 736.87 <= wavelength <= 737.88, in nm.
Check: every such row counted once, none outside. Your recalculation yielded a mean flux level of 3.17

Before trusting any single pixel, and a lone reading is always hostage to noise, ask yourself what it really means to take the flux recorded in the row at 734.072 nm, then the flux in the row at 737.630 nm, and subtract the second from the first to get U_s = -0.040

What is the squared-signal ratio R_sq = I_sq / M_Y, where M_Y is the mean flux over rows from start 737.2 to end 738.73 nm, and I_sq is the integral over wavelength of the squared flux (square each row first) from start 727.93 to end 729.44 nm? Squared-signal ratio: 4.80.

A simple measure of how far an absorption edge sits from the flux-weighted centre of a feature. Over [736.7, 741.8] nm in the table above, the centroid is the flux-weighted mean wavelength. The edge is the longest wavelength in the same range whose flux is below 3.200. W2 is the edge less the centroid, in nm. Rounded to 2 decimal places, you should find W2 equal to 2.49 nm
